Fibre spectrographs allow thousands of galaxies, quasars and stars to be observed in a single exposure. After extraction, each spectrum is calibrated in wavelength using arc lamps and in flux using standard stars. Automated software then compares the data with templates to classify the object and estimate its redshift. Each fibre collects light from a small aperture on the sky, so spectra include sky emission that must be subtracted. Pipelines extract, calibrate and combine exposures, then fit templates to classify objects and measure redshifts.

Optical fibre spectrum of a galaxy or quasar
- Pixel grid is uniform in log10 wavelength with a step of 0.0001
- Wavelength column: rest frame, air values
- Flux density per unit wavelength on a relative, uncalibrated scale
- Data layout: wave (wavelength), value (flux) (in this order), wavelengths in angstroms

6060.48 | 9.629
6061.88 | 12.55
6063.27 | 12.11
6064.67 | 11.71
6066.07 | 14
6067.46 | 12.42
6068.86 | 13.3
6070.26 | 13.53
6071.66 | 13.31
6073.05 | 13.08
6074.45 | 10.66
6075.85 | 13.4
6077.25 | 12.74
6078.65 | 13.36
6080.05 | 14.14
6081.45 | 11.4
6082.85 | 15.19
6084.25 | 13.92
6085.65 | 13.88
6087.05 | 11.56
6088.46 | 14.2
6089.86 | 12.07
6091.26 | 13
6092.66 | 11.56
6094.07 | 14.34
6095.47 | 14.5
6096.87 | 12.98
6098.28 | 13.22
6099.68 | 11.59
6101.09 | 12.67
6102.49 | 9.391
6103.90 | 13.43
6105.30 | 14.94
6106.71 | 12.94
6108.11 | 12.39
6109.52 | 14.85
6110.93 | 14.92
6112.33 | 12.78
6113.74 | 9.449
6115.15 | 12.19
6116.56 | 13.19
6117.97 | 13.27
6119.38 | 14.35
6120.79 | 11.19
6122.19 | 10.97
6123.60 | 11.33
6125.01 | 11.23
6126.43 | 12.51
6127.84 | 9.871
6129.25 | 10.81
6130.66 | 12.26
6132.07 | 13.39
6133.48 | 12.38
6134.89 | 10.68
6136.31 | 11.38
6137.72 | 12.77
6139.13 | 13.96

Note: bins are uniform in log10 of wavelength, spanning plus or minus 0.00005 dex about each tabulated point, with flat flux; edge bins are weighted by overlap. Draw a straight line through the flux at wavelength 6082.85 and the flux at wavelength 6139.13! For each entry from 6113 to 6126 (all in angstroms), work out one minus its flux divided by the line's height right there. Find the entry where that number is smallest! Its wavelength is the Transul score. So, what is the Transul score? 6119.38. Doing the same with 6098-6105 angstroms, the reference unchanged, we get 6103.90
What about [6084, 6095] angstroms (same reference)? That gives 6094.07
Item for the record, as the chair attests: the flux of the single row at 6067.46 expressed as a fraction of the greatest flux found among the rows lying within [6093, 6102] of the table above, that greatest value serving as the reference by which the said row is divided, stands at 0.86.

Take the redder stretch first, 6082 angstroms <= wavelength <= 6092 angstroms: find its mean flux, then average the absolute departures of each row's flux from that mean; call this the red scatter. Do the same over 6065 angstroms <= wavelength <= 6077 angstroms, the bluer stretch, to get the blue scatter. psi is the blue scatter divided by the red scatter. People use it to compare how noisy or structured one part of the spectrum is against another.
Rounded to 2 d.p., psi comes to 0.70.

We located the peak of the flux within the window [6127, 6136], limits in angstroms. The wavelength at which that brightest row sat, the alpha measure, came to 6132.07 angstroms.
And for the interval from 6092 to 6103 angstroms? 6095.47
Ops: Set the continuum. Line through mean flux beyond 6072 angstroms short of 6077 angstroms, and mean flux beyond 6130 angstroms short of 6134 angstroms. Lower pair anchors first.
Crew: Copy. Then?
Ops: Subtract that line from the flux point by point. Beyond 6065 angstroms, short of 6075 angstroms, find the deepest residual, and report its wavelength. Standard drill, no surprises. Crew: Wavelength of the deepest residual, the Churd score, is 6074.45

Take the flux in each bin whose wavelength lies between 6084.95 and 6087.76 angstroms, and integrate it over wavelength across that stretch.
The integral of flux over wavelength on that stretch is 35.7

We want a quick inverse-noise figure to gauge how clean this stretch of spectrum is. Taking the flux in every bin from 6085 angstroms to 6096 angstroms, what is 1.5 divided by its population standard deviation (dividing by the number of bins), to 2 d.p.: 1.27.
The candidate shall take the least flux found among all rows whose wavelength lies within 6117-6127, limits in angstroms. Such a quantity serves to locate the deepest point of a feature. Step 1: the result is 10.97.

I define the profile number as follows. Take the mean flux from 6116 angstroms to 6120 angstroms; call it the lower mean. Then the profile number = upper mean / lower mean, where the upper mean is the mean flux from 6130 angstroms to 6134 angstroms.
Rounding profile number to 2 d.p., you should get 0.93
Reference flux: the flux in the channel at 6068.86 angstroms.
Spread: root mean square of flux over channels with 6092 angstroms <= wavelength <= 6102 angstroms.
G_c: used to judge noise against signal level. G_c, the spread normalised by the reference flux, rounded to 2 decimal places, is 0.98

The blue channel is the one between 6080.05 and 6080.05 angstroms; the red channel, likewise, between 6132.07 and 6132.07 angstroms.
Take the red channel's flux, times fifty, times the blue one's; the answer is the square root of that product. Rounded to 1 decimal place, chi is 97.3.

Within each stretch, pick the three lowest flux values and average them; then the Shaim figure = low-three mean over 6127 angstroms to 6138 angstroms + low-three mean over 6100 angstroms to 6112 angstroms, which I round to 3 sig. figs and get 21.9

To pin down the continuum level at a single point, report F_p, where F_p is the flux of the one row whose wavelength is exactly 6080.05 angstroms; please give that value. 14.14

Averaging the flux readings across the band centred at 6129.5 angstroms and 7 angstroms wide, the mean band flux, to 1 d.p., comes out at 11.8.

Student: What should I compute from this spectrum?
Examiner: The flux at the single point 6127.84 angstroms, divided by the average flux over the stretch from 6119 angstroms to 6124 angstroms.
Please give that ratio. 0.83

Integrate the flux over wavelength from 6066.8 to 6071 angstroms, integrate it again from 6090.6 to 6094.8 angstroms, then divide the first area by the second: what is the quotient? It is 1.01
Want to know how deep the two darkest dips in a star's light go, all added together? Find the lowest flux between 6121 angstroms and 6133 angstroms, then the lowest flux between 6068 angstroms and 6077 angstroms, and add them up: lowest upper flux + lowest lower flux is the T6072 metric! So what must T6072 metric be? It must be 20.5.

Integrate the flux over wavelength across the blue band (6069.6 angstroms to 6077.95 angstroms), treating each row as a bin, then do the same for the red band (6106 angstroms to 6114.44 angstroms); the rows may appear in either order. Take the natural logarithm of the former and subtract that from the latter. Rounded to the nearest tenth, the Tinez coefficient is 104.1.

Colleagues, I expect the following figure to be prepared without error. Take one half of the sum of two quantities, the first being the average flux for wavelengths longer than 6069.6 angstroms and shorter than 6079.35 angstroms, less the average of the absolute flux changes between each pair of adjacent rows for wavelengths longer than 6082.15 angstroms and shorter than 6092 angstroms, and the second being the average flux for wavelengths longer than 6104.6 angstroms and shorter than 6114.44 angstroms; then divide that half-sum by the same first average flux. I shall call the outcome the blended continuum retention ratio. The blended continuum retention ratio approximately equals 0.952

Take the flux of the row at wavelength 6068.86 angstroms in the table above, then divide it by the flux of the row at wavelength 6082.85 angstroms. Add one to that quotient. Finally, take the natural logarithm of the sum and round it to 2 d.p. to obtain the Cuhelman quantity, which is 0.63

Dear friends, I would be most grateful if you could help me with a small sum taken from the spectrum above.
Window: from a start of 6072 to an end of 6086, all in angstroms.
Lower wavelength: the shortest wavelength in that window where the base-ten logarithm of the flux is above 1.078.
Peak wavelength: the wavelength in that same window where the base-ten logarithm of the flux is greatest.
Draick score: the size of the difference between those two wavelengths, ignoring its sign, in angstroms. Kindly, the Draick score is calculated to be 9.8 angstroms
